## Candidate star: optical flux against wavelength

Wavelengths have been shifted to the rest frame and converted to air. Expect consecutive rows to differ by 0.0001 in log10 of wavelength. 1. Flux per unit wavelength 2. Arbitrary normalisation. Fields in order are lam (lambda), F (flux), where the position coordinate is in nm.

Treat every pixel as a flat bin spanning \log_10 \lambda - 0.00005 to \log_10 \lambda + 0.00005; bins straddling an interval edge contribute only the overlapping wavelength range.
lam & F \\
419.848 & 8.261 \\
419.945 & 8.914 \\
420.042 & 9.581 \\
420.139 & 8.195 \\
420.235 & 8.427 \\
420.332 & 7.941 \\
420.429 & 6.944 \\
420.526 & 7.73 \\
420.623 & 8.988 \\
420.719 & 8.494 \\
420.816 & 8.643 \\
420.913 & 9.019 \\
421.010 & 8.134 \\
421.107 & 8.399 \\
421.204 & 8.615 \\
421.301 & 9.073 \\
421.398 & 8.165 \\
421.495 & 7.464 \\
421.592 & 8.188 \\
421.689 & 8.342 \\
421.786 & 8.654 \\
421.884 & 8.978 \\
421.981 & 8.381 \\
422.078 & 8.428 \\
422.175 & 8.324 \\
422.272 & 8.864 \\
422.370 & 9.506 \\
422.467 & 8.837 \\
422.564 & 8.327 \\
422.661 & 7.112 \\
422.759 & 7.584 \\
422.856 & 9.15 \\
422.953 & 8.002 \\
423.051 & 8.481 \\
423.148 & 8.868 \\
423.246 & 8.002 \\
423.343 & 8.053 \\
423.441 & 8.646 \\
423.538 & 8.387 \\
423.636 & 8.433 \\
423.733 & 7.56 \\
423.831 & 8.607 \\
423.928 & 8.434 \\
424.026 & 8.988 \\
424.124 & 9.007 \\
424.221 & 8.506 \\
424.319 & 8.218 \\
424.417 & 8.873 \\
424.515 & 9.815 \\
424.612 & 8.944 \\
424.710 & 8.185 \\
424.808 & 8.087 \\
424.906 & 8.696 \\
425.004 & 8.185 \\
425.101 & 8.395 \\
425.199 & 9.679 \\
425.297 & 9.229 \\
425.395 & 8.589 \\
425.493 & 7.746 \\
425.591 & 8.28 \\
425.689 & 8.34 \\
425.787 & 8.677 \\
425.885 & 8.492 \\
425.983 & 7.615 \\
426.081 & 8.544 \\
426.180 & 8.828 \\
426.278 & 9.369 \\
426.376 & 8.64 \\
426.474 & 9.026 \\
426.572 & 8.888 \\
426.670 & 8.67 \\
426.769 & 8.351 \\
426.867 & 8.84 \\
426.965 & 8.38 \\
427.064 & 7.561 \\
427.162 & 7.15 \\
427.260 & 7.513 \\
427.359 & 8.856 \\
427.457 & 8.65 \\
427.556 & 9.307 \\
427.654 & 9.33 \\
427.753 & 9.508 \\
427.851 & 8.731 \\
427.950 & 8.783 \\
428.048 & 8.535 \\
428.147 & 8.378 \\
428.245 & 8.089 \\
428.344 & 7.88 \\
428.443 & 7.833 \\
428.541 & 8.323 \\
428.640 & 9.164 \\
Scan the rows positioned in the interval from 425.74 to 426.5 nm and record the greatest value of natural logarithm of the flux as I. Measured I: 2.24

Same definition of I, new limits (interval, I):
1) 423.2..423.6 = 2.16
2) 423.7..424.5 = 2.20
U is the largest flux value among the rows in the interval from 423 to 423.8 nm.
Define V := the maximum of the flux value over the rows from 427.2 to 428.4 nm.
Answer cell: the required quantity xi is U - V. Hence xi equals -0.64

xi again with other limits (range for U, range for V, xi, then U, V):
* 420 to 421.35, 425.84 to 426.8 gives 0.21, 9.581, 9.369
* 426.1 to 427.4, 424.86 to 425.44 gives -0.31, 9.369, 9.679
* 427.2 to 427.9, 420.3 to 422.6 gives 0.00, 9.508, 9.506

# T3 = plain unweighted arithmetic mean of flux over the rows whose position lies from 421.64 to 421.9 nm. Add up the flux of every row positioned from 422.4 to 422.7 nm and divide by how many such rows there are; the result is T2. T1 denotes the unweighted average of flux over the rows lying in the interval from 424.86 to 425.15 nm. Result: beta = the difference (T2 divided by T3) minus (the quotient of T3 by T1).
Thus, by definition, -0.09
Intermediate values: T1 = 8.43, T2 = 8.1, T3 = 8.66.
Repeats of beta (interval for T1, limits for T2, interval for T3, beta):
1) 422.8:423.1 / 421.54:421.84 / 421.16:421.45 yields -0.03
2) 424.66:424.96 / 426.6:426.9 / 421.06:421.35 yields -0.05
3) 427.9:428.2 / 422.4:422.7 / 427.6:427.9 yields -0.19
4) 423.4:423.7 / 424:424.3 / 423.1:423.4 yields 0.08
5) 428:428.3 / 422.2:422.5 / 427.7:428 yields -0.07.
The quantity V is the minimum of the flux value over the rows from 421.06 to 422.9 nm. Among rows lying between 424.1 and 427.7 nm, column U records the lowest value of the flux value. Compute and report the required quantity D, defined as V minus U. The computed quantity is -0.04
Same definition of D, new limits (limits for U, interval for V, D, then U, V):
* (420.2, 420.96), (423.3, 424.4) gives 0.62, 6.944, 7.56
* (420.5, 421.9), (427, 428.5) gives -0.31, 7.464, 7.15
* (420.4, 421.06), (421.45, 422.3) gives 0.52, 6.944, 7.464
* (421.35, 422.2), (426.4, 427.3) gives -0.31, 7.464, 7.15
